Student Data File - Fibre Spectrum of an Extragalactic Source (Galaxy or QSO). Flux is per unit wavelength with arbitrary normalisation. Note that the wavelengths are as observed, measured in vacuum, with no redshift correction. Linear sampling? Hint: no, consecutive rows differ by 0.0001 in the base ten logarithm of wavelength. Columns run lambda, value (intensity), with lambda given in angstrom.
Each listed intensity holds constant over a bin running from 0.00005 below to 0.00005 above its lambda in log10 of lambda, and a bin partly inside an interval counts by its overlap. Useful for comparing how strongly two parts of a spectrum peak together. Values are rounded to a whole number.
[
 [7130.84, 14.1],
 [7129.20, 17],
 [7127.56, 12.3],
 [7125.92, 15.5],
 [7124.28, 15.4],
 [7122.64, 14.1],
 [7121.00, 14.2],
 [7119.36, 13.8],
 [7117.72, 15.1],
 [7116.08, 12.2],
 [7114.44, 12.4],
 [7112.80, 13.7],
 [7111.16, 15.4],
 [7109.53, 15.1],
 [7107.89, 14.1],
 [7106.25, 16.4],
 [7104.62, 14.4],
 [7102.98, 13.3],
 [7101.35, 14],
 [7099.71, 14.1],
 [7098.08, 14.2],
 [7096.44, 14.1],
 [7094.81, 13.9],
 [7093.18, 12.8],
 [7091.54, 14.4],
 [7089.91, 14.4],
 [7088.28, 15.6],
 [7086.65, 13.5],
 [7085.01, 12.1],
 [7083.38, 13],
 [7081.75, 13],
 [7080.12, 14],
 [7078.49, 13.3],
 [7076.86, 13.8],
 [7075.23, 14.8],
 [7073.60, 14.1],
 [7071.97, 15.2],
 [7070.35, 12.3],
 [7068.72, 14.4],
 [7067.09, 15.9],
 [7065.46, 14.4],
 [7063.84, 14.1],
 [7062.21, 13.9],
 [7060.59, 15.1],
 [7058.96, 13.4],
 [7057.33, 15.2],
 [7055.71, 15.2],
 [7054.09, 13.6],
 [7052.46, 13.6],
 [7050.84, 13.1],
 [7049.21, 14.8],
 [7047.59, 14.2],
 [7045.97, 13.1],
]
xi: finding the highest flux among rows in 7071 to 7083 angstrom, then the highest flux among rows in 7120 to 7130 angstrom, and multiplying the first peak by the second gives 258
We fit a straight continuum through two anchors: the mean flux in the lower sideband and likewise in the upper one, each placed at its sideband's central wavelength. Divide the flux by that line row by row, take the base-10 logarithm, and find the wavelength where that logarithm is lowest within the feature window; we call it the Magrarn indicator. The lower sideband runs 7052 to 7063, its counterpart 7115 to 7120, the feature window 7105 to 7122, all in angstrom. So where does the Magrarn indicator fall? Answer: 7116.08 angstrom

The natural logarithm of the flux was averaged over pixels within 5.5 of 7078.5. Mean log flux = 2.62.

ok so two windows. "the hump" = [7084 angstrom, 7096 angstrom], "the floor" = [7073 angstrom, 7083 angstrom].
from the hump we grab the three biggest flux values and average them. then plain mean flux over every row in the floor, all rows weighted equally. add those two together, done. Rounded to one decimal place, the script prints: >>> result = 28.6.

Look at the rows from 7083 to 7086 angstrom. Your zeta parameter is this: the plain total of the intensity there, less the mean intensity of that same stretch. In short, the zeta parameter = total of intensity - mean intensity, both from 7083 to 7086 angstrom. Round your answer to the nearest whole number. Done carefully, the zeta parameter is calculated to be 13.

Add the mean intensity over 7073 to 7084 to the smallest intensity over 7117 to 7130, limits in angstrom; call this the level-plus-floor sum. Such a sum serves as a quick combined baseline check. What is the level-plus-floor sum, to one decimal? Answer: 26.0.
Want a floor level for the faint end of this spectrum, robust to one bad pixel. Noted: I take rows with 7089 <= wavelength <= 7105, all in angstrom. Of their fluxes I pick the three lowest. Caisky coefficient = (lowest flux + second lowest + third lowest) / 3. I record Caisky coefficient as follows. 13.3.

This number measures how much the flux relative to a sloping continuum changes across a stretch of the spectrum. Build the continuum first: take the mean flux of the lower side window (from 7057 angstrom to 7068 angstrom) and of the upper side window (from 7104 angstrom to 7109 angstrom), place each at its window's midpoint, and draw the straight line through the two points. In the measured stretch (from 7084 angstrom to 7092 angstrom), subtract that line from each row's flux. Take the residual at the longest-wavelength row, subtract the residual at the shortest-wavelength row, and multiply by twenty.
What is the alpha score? 45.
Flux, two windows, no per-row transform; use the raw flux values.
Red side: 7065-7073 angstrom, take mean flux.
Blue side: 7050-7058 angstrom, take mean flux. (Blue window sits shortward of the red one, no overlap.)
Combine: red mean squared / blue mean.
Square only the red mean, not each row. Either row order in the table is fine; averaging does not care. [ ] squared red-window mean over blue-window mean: 14.7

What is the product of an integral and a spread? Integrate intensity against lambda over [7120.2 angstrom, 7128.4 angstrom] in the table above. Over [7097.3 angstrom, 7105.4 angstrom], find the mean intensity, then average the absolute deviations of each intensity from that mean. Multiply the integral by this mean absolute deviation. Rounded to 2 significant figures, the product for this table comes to 33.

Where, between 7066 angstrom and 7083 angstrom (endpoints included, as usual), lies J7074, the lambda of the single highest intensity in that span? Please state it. 7067.09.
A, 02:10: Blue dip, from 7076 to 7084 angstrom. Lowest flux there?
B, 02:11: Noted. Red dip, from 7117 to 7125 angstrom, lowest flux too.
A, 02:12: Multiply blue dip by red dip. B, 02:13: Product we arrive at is 179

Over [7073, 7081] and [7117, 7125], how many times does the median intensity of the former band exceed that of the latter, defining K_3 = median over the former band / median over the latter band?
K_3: 0.99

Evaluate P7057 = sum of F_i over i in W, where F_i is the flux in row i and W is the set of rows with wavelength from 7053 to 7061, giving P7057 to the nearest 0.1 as 72.5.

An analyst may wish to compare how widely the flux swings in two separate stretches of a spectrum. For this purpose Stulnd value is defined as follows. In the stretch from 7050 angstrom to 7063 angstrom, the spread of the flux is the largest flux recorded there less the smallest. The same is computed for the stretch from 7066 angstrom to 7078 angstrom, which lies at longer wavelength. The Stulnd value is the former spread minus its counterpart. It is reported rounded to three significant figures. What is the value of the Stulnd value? -1.50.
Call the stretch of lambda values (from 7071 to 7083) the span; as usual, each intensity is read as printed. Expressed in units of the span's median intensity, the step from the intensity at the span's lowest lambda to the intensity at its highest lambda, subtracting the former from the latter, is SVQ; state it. -0.16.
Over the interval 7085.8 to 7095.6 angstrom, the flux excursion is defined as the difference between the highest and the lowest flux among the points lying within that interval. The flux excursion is 2.8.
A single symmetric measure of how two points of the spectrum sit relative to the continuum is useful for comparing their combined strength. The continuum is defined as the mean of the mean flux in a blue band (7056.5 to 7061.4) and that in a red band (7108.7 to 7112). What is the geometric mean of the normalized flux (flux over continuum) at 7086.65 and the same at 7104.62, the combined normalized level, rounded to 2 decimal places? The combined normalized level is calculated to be 0.94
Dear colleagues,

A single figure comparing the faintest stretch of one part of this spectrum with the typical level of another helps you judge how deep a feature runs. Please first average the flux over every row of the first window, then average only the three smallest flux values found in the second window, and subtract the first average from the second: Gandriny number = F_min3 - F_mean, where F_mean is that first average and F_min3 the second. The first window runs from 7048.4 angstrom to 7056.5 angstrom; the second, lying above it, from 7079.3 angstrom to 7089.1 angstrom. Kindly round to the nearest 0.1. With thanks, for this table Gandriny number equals -1.4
